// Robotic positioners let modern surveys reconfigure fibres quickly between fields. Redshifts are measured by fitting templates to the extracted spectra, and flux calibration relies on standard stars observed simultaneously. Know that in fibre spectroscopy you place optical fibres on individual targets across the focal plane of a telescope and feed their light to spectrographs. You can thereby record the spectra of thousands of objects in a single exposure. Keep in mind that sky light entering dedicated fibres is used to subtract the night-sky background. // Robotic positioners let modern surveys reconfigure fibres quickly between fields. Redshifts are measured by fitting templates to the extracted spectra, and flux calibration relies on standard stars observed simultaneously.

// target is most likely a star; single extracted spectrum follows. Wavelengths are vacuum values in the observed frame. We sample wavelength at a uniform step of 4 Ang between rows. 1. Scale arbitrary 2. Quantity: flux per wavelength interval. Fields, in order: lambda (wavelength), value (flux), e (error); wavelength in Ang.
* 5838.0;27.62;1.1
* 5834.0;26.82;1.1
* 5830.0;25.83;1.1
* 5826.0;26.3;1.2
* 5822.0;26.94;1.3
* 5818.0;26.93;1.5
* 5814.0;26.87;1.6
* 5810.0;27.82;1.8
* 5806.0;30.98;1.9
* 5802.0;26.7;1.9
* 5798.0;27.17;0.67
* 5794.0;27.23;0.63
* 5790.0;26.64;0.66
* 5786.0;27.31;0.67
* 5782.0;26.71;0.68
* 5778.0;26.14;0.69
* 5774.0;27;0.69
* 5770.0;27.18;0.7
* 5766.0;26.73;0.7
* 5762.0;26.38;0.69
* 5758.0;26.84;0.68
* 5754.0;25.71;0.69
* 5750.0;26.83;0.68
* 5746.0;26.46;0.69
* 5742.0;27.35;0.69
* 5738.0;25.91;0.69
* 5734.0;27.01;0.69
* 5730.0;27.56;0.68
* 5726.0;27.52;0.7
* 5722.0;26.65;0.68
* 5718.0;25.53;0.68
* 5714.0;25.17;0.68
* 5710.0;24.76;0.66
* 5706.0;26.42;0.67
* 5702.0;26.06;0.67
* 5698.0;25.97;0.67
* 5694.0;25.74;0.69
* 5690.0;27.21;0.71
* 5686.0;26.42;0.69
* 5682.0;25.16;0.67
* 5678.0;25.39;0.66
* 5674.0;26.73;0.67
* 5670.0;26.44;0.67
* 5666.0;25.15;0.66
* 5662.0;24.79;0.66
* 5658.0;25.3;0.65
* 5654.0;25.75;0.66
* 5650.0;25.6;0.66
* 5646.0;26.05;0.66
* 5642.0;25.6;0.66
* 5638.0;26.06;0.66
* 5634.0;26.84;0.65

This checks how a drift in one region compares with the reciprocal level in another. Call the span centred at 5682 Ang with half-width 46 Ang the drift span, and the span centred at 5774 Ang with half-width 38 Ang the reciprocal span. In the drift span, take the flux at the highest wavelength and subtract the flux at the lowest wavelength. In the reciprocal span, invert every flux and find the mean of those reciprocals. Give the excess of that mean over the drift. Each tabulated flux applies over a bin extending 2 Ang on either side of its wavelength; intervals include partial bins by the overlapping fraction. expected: -1.42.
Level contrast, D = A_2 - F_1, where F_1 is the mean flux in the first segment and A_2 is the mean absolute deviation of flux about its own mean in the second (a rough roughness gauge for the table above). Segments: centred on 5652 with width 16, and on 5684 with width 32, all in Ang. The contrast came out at -25.11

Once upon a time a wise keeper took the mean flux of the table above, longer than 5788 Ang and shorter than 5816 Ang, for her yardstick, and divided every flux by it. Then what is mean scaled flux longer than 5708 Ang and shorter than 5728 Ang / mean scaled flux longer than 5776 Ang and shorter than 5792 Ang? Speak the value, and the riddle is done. 0.97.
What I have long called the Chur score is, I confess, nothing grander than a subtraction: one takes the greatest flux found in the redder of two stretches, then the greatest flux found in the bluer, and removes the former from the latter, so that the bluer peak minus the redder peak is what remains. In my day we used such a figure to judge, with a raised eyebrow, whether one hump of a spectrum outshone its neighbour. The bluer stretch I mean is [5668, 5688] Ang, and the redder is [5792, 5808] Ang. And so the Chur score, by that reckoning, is -4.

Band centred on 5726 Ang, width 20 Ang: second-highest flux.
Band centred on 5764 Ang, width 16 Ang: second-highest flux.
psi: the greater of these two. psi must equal 27.5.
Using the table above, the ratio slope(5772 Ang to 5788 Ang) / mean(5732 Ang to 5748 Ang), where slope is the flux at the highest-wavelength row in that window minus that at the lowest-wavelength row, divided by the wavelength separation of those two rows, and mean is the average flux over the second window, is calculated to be 0.0010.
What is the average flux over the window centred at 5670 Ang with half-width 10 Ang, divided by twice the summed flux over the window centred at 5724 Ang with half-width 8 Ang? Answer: 0.120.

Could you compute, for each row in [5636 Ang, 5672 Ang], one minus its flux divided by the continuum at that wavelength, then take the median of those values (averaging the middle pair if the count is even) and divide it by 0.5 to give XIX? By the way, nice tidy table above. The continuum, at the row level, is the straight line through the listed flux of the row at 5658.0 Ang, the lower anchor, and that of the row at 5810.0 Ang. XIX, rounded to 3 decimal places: -0.041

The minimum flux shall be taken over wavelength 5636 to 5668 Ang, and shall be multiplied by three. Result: 74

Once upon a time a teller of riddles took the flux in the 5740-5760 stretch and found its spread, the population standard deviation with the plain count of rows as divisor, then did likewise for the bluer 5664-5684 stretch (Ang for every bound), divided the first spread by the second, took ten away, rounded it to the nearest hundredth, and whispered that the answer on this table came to -9.19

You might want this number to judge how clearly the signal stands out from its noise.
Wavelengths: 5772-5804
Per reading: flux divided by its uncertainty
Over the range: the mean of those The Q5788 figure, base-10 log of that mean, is 1.567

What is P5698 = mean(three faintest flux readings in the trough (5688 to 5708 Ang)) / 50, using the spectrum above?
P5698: 0.518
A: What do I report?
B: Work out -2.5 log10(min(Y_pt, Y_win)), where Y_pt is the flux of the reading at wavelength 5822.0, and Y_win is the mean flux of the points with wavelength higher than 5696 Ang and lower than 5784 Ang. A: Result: -3.56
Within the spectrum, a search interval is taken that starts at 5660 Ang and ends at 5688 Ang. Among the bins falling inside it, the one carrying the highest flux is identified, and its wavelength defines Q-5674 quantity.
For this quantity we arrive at 5674.0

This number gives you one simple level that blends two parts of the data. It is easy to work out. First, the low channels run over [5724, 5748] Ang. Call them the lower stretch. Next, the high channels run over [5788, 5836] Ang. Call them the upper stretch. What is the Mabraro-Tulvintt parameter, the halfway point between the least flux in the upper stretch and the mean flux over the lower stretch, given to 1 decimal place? 26.4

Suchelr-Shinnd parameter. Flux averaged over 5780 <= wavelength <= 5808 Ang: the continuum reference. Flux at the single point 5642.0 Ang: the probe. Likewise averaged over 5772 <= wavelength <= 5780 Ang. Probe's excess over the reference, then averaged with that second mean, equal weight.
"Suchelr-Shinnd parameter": 12.3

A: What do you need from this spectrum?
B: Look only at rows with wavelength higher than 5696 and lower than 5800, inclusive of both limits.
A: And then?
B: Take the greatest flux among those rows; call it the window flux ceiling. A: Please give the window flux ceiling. 27.56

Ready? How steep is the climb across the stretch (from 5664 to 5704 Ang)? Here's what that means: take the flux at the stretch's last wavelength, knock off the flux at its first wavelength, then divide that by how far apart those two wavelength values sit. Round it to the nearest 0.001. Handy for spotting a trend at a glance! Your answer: 0.025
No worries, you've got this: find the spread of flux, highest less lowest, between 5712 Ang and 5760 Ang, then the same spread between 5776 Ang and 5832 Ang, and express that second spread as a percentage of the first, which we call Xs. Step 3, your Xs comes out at 215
